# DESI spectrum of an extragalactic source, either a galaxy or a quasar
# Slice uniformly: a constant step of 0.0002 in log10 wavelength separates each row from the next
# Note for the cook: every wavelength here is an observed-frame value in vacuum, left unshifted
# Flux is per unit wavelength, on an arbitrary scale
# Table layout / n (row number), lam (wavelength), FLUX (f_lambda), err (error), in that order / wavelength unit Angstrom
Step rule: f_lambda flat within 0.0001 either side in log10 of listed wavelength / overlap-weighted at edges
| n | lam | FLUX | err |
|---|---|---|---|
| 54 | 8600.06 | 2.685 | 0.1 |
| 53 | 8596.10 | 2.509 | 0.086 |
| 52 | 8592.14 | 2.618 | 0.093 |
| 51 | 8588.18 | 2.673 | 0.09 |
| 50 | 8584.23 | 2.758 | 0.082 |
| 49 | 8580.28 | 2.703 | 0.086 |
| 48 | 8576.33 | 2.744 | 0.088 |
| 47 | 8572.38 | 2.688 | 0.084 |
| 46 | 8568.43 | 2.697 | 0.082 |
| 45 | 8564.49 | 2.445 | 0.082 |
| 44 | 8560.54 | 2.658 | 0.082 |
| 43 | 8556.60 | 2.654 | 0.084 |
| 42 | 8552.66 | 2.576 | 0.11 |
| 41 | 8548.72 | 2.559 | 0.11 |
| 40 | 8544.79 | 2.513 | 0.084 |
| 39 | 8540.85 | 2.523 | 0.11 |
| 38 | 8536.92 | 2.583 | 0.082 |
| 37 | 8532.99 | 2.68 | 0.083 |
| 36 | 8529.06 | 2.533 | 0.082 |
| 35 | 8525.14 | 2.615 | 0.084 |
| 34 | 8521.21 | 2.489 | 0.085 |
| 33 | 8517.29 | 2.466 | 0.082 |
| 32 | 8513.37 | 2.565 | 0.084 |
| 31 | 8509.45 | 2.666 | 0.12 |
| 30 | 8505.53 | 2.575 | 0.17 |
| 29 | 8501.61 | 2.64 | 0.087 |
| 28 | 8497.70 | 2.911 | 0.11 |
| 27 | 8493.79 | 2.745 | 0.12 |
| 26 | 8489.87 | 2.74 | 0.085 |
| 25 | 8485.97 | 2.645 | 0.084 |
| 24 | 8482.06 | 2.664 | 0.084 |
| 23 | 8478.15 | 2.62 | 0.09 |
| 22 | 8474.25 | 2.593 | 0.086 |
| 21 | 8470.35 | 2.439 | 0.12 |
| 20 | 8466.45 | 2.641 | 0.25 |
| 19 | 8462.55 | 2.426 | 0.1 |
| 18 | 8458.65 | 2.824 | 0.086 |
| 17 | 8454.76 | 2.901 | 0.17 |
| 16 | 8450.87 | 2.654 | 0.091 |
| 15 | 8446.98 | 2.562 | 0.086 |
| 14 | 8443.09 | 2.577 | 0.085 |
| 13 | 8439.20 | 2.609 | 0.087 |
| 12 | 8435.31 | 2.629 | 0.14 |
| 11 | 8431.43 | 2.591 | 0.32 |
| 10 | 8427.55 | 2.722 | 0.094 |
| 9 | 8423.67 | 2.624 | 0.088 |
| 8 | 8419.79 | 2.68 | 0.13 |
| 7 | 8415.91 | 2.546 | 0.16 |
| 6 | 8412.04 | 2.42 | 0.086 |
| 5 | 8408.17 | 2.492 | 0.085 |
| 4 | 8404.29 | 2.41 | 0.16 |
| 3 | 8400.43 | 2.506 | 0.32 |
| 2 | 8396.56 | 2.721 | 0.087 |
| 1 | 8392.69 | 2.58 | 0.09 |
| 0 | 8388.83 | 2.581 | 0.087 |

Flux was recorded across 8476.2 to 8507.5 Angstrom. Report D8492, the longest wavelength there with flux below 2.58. 8505.53 Angstrom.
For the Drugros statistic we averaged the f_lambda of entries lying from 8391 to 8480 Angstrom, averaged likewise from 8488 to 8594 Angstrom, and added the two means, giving 5.229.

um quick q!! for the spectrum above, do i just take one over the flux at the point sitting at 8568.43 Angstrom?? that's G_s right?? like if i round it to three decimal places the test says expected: 0.371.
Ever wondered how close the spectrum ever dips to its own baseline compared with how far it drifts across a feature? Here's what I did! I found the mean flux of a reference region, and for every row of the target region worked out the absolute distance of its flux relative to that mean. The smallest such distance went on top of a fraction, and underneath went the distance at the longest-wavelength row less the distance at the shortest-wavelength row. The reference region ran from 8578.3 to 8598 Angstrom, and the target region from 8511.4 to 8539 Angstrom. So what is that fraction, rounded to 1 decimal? -1.5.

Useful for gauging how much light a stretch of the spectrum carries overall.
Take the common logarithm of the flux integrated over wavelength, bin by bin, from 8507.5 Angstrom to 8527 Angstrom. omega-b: 1.70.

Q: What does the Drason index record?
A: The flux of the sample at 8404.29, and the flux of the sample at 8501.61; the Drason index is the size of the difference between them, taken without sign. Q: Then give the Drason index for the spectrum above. 0.23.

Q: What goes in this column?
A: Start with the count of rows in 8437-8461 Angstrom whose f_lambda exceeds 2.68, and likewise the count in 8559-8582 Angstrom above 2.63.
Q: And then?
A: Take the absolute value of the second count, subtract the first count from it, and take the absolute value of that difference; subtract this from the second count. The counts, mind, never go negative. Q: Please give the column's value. 2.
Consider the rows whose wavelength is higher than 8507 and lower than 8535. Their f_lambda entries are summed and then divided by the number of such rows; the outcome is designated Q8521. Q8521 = 2.57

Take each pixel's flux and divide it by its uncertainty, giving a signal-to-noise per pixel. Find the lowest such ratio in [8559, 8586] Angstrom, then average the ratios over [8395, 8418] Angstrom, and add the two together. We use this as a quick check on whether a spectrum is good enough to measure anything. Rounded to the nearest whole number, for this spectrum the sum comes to 51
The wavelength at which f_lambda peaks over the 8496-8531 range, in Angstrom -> 8497.70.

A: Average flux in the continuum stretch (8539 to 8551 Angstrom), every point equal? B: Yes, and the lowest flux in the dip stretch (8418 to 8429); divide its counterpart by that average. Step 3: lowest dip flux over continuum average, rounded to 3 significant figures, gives 1.04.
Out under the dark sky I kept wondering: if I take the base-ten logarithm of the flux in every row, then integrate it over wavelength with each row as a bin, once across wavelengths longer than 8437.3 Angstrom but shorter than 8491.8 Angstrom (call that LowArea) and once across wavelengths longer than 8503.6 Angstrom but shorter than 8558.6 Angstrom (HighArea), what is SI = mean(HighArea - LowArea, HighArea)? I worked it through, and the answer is 11.1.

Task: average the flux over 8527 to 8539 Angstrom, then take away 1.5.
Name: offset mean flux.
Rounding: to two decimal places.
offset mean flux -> 1.10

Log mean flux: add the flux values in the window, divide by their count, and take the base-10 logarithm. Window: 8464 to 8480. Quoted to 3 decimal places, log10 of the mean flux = 0.410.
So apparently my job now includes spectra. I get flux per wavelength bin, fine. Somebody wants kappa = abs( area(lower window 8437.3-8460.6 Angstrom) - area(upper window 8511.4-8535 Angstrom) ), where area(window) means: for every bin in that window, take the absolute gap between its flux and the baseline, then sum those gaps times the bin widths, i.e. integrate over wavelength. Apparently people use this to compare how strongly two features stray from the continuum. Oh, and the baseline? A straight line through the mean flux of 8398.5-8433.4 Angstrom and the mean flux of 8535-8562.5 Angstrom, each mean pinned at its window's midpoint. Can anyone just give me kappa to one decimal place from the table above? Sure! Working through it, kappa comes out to 1.4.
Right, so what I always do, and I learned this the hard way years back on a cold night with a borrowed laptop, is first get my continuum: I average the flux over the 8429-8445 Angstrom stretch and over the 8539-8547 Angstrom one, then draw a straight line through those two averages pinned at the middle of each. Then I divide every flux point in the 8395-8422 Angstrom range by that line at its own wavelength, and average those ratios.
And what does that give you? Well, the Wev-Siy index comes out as 0.97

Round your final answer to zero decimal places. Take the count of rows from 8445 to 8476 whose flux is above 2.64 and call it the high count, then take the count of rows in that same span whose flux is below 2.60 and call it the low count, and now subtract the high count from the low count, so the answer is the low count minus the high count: 0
